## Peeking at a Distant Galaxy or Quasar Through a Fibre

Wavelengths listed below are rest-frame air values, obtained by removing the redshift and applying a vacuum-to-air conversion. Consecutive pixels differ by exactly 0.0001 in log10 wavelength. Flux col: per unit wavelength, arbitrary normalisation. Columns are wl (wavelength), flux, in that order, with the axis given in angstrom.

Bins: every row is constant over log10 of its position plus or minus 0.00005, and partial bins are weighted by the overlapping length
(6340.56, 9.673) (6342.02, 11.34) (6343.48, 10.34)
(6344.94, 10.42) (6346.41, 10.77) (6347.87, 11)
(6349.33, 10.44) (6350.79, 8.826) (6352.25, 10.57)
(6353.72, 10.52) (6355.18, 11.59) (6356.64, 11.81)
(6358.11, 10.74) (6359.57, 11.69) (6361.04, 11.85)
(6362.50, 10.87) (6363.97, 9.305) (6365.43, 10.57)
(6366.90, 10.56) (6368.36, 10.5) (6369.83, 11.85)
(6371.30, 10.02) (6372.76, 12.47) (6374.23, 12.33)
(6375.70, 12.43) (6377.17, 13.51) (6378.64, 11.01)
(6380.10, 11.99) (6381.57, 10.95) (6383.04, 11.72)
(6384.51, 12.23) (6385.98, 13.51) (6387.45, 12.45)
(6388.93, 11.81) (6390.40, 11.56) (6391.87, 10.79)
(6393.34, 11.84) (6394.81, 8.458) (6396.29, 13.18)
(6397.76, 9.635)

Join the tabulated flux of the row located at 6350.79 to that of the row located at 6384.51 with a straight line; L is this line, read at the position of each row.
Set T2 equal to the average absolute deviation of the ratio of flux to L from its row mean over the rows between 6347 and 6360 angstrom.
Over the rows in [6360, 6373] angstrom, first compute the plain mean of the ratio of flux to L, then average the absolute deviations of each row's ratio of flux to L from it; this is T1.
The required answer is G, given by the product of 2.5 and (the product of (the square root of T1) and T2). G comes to 0.044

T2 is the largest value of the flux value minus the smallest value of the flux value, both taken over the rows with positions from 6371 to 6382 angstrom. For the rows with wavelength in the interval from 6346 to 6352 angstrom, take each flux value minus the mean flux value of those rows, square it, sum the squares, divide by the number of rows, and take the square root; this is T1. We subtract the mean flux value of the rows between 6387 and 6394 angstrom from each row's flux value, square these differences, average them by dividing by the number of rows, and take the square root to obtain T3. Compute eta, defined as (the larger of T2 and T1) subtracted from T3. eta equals -3.0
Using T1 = 0.85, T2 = 3.5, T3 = 0.54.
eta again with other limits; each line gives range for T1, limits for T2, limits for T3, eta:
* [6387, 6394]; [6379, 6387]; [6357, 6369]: -1.8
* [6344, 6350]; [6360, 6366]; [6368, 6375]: -1.6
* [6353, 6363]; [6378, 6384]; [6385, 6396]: 0.4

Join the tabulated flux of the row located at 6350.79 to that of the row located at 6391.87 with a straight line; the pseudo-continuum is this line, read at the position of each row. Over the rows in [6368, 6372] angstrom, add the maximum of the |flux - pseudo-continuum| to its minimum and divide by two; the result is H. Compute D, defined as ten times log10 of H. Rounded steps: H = 1.16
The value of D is 0.7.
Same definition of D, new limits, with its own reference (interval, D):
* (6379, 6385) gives 0.9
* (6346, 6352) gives 0.6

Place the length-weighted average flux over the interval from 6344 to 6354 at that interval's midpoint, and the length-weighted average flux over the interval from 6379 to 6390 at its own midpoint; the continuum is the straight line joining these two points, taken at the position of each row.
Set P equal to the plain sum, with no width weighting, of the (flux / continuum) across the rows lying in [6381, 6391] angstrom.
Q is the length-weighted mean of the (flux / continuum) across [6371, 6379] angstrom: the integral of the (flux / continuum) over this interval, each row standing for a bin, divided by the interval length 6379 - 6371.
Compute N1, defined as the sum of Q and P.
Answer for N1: 8.0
